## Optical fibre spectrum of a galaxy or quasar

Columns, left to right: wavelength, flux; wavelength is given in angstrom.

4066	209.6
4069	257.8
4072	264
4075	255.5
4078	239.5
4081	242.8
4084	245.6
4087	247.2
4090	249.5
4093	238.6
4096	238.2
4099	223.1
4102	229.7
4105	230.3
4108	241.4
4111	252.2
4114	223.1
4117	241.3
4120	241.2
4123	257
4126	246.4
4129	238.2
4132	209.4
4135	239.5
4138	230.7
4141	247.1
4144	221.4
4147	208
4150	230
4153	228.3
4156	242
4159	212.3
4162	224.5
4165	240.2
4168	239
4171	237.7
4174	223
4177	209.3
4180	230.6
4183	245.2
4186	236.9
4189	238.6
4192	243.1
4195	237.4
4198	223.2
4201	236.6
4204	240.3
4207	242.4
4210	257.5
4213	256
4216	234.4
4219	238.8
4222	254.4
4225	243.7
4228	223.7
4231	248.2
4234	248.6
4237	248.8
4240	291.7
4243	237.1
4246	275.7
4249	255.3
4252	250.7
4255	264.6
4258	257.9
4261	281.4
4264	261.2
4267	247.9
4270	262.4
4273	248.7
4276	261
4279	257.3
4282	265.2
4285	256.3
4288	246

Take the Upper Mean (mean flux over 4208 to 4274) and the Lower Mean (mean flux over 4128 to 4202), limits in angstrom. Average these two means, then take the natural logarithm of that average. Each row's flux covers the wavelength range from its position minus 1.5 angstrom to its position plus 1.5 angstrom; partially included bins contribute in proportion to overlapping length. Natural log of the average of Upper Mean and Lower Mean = 5.49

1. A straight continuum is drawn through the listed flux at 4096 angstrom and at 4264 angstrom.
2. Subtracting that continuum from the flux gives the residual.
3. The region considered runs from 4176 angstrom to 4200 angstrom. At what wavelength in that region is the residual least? 4177 angstrom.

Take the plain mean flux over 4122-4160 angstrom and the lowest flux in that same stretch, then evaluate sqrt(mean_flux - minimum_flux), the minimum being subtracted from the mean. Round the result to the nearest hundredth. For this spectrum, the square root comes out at 4.85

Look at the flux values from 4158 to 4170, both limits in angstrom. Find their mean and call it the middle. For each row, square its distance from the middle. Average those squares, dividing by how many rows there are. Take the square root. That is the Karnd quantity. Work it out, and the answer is 11.5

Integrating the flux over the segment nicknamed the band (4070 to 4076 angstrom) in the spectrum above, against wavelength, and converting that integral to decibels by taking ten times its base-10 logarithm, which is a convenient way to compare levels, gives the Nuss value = 31.9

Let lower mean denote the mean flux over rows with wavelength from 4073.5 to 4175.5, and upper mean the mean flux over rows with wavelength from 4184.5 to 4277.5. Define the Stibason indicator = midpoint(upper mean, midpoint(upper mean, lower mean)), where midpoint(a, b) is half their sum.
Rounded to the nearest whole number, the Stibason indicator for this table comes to 246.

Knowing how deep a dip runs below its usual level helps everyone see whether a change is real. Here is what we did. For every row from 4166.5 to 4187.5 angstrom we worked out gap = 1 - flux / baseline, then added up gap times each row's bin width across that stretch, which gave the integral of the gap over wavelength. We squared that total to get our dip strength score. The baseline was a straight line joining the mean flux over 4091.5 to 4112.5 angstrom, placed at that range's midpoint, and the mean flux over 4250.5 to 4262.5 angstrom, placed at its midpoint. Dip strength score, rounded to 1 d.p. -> 2.3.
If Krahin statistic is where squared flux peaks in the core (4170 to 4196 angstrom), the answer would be 4183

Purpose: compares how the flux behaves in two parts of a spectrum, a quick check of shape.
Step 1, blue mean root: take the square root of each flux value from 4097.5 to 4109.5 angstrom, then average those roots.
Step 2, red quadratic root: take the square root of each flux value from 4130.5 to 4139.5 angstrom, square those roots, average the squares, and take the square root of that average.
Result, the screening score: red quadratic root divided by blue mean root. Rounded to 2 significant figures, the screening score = 0.99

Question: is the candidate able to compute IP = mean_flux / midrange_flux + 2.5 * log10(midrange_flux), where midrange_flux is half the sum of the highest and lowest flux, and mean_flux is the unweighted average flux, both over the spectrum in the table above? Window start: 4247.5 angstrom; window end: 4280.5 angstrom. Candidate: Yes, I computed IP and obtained 7.04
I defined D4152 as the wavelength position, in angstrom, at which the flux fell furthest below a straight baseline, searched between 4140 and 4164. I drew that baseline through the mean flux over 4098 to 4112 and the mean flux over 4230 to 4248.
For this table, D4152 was 4147 angstrom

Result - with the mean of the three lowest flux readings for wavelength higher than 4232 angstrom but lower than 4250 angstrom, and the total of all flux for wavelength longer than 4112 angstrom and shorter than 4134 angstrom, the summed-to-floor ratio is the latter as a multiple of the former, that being 7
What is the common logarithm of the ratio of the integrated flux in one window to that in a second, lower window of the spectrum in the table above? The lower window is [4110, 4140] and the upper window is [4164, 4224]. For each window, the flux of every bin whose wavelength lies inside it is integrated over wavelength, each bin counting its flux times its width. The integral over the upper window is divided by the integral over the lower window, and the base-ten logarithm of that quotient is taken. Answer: 0.30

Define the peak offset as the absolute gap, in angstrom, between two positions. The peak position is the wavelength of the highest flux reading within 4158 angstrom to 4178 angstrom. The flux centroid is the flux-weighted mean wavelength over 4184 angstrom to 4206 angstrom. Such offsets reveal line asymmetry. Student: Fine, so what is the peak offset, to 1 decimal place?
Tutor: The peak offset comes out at 30.0 angstrom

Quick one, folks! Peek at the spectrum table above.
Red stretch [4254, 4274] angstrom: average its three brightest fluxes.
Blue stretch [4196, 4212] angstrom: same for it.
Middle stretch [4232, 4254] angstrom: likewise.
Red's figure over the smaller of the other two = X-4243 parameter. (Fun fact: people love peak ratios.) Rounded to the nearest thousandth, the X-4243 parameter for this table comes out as 1.092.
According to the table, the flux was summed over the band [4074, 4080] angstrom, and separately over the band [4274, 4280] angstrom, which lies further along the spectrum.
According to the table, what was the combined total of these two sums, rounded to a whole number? 1013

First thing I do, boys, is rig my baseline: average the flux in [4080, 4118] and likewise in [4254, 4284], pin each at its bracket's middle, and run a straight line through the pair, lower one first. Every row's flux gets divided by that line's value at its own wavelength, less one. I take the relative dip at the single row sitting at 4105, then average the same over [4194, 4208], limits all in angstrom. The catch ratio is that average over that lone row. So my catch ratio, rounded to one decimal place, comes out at 1.7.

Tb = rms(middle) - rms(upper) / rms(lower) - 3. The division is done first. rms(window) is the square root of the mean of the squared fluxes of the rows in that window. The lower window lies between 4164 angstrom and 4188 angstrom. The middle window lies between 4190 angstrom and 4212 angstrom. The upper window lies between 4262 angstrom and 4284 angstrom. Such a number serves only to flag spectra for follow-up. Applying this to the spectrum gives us 236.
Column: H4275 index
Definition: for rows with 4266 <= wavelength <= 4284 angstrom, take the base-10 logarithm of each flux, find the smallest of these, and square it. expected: 5.73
